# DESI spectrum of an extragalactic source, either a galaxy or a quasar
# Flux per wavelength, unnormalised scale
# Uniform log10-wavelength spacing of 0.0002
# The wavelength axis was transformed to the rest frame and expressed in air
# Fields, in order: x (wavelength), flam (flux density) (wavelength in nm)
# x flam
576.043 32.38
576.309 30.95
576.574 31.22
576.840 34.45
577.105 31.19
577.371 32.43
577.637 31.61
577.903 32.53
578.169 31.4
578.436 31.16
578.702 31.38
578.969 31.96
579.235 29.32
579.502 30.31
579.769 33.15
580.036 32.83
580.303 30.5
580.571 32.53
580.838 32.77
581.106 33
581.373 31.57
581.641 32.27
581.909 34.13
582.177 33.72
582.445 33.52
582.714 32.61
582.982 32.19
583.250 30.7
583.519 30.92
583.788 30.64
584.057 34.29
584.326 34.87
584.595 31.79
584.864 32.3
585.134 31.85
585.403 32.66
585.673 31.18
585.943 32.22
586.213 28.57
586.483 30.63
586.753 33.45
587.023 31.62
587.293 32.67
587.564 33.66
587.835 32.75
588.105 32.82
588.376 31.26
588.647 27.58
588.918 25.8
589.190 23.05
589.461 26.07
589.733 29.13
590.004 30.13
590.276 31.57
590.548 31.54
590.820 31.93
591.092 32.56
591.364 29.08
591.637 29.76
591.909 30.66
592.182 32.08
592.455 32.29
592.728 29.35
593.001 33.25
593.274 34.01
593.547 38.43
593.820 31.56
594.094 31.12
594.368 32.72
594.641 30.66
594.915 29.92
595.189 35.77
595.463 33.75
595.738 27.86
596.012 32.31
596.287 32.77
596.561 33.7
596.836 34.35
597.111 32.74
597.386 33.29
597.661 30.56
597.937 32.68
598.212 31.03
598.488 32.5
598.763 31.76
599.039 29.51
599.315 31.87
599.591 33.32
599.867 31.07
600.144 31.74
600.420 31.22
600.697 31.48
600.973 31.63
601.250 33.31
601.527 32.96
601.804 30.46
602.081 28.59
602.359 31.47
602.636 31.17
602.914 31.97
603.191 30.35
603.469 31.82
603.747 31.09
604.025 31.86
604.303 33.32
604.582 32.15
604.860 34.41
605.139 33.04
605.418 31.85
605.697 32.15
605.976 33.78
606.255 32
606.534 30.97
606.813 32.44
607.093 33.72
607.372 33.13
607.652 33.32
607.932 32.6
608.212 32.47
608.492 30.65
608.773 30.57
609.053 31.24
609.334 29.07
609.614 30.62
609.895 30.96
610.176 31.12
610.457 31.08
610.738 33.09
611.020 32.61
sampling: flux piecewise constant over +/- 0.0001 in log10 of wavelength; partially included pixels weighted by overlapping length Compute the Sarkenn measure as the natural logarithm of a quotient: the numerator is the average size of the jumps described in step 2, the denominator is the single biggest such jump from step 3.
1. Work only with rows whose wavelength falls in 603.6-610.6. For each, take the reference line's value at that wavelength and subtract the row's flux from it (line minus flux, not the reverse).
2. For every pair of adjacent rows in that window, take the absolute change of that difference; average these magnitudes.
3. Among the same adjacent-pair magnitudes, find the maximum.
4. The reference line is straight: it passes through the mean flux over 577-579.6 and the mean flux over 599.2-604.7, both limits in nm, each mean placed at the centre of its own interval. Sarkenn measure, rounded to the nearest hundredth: -0.81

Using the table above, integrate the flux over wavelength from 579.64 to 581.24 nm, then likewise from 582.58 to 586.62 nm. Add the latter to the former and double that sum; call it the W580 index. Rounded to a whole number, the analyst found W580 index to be 361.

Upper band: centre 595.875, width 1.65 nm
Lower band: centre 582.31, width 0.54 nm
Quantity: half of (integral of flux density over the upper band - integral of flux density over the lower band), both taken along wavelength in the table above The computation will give 18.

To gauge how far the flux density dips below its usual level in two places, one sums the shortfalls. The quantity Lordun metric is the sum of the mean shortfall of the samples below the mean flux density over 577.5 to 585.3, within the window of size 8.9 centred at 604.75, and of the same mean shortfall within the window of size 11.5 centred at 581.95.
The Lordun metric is 0.23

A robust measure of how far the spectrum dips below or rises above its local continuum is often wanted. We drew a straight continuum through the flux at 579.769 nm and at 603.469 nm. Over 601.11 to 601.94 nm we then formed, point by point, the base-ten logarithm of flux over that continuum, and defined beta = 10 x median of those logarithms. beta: 0.14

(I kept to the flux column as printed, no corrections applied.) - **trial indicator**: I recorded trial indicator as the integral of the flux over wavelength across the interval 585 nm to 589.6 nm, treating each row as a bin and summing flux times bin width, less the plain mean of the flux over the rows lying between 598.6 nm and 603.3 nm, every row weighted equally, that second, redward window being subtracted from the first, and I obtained 109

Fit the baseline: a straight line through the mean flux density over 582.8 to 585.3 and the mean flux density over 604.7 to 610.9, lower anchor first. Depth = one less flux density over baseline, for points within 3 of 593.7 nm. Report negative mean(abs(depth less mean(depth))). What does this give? -0.053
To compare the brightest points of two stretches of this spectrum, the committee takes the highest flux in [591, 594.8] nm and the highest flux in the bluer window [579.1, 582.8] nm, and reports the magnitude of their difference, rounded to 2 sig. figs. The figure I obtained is 4.3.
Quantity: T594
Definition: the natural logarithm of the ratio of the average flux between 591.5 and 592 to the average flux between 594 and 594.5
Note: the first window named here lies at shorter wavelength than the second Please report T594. -0.06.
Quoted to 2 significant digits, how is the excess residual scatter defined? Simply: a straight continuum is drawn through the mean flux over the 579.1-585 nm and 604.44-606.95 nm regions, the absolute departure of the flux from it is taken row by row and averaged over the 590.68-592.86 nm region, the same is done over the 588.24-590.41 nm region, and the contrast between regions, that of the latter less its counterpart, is 2.8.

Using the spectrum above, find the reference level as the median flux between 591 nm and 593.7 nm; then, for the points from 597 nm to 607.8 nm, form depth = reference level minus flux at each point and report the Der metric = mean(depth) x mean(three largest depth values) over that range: 0.5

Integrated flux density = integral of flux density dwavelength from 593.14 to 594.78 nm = 54.3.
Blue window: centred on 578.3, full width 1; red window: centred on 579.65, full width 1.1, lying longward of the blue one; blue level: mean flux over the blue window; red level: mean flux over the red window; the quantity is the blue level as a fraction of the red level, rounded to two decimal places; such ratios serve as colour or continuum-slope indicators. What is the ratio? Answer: 1.01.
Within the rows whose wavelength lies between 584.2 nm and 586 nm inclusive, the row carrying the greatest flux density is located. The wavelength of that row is 584.326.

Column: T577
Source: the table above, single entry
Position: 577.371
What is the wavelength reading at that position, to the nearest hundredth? 32.43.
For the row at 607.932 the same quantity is 32.60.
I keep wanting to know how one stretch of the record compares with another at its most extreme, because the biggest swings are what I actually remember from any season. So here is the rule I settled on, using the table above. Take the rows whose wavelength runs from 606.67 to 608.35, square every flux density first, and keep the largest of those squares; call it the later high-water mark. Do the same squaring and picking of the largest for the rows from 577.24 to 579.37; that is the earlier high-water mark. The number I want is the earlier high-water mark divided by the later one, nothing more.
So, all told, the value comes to 0.93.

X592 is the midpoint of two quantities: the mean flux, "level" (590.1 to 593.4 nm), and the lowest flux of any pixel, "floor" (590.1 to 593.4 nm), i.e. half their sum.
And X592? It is 30.3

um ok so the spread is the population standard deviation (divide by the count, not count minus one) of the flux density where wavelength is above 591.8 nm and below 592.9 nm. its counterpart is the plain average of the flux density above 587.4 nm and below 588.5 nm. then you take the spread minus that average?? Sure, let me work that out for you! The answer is -31.4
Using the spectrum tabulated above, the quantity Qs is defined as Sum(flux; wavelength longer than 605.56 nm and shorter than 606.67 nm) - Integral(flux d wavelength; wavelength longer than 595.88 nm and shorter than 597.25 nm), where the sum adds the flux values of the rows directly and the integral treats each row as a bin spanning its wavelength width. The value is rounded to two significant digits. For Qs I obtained 83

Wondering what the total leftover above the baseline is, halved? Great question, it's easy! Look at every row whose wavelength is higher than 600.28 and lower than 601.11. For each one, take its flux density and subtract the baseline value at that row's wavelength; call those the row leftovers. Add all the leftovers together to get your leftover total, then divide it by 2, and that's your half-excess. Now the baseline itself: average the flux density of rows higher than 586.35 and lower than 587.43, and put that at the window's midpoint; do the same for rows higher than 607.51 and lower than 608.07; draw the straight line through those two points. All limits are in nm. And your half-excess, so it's -1.8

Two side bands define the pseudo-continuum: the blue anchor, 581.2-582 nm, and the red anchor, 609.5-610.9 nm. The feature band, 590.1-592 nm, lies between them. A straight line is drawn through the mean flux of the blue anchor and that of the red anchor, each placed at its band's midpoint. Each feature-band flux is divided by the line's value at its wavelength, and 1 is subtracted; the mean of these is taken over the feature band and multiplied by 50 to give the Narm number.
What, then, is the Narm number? -1.9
